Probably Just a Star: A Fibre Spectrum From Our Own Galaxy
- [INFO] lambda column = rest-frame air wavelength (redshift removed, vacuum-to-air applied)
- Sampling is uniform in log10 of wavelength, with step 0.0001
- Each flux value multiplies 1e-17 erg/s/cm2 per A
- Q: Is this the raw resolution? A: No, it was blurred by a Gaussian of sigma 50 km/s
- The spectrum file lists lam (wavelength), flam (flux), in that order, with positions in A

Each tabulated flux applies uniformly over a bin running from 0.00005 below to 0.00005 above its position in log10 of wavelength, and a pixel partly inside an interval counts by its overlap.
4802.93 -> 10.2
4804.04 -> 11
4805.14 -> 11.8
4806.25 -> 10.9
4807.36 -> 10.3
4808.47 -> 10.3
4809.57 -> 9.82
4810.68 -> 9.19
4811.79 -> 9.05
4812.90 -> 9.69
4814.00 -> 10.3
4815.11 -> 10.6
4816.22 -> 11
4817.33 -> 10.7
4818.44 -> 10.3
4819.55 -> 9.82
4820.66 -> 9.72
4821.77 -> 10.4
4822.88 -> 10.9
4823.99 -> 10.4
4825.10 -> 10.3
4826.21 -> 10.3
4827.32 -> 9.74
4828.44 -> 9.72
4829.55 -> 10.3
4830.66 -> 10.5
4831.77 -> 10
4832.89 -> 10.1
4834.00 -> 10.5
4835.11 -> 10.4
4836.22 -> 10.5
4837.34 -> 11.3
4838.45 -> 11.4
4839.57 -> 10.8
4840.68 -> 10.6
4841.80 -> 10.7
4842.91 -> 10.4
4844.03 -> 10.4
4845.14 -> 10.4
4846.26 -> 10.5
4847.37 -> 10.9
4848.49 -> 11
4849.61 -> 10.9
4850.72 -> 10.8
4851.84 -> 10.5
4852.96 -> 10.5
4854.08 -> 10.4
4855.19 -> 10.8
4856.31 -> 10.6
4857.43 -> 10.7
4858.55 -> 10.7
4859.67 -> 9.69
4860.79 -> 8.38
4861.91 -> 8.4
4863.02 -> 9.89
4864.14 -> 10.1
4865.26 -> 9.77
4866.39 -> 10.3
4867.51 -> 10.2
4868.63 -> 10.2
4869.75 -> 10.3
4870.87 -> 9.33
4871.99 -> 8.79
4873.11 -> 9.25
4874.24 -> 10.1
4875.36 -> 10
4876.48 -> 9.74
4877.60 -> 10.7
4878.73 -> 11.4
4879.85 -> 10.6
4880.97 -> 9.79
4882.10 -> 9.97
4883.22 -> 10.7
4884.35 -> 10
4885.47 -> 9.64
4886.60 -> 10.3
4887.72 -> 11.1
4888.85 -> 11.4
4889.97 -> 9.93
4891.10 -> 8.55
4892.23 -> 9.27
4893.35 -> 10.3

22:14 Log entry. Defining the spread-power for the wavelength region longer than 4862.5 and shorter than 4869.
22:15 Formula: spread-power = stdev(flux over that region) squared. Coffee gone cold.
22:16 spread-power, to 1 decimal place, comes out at 0.0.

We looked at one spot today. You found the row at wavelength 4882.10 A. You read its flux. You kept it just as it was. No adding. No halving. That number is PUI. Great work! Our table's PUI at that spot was 9.97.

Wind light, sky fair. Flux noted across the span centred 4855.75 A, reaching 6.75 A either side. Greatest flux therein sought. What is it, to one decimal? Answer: 10.9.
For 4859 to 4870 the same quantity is 10.3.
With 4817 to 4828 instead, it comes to 10.9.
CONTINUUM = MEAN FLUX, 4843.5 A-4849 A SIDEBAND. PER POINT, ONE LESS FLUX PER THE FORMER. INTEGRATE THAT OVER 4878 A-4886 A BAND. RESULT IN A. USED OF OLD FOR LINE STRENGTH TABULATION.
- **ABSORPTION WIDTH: 0.25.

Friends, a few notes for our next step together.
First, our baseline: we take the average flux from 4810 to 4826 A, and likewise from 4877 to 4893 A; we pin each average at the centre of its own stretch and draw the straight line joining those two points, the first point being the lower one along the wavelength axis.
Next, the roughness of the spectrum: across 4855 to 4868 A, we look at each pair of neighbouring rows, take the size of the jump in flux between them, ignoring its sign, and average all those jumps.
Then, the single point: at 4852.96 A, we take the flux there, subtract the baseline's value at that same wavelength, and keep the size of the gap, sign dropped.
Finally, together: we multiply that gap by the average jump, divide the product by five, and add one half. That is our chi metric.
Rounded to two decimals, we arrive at 0.53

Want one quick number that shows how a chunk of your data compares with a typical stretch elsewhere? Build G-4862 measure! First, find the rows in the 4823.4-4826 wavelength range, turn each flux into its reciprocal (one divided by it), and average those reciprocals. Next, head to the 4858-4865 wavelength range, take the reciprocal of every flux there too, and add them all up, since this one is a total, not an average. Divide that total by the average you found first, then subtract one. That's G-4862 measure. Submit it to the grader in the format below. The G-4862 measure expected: 5.6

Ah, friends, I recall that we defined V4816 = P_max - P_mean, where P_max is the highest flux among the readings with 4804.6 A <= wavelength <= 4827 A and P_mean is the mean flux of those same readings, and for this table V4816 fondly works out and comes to 1.5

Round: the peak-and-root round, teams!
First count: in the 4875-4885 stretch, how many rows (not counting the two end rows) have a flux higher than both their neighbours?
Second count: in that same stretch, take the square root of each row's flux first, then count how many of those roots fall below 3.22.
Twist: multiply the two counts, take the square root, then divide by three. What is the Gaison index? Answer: 1.1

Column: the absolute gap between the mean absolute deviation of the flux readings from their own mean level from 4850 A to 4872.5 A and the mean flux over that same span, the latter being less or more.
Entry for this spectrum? 9.4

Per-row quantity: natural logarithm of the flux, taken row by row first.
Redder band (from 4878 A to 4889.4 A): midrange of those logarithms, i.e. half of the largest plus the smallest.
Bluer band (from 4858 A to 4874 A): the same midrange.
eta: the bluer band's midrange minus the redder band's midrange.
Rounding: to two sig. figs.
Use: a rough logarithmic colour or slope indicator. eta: -0.10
